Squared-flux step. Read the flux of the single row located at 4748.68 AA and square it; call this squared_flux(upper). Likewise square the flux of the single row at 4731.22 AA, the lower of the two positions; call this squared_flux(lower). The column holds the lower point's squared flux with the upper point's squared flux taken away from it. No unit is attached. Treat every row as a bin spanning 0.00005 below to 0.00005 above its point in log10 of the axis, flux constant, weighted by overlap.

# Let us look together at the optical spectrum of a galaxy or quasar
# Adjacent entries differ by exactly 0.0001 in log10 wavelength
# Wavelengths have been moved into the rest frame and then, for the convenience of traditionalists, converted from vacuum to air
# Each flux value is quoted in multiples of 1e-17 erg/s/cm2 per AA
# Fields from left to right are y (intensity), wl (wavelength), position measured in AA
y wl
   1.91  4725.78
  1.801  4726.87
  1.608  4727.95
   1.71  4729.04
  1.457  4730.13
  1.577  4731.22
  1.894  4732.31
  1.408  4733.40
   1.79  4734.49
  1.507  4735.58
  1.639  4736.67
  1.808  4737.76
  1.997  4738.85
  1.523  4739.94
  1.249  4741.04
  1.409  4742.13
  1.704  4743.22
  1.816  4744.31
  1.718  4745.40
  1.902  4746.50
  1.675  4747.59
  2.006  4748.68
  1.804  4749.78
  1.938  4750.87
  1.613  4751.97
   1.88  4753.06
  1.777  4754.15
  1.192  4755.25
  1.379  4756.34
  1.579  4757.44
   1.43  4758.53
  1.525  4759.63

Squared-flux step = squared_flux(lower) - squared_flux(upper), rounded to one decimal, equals -1.5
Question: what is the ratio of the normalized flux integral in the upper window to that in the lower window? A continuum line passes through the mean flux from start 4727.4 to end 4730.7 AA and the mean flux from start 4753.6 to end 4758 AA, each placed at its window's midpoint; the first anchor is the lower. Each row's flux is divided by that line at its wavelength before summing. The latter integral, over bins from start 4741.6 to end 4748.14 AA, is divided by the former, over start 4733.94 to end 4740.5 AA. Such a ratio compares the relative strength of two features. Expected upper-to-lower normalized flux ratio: 1.0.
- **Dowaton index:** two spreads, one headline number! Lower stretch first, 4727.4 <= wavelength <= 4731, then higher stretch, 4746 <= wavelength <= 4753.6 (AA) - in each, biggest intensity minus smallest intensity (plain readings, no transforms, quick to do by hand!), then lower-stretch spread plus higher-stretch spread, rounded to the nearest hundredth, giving 0.65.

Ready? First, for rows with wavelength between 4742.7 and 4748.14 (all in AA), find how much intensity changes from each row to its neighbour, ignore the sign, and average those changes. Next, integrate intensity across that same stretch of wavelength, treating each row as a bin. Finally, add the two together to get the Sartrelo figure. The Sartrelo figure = 10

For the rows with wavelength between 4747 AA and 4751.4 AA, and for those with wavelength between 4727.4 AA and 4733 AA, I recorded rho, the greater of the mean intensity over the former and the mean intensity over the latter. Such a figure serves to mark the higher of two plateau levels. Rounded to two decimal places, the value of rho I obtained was 1.86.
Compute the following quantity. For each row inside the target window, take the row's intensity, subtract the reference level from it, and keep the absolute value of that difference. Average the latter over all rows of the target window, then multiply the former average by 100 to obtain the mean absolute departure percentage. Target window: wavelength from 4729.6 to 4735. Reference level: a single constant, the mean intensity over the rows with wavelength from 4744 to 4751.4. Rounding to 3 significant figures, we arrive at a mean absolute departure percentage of 23.5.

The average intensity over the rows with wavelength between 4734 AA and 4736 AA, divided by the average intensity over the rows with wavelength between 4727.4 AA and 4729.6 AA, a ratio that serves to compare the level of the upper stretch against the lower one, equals 0.99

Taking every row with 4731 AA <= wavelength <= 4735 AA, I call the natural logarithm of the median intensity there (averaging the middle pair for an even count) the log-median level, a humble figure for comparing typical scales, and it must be 0.52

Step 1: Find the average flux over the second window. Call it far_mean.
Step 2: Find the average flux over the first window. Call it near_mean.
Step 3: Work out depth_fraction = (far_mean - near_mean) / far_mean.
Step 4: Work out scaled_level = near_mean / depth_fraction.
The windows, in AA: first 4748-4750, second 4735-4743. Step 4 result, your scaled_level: -10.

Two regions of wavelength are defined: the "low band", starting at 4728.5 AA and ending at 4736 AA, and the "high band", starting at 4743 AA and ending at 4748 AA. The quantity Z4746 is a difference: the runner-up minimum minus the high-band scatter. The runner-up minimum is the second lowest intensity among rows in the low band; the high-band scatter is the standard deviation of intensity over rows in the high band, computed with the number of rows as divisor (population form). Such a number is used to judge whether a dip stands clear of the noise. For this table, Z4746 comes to 1.37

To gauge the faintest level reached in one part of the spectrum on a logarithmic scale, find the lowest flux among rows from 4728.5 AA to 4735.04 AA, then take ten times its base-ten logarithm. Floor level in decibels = 1.5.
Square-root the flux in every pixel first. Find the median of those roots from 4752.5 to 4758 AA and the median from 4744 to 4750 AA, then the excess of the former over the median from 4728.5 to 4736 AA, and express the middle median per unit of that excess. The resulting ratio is 1690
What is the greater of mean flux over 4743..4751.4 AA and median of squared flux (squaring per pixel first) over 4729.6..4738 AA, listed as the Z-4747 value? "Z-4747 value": 2.587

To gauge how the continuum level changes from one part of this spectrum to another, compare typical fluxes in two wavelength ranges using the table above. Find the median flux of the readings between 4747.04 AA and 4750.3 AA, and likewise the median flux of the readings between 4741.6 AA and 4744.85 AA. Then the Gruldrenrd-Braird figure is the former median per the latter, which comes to 1.06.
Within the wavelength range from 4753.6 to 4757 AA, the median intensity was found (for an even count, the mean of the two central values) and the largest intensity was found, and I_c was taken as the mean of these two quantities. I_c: 1.58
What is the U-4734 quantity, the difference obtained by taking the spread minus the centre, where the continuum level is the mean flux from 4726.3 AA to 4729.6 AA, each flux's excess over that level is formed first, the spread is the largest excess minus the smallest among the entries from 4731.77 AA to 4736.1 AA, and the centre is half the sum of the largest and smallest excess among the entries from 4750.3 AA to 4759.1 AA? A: 0.63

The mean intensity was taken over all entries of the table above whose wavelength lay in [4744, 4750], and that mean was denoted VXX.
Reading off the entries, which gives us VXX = 1.82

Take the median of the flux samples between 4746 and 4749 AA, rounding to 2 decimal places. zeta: 1.90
